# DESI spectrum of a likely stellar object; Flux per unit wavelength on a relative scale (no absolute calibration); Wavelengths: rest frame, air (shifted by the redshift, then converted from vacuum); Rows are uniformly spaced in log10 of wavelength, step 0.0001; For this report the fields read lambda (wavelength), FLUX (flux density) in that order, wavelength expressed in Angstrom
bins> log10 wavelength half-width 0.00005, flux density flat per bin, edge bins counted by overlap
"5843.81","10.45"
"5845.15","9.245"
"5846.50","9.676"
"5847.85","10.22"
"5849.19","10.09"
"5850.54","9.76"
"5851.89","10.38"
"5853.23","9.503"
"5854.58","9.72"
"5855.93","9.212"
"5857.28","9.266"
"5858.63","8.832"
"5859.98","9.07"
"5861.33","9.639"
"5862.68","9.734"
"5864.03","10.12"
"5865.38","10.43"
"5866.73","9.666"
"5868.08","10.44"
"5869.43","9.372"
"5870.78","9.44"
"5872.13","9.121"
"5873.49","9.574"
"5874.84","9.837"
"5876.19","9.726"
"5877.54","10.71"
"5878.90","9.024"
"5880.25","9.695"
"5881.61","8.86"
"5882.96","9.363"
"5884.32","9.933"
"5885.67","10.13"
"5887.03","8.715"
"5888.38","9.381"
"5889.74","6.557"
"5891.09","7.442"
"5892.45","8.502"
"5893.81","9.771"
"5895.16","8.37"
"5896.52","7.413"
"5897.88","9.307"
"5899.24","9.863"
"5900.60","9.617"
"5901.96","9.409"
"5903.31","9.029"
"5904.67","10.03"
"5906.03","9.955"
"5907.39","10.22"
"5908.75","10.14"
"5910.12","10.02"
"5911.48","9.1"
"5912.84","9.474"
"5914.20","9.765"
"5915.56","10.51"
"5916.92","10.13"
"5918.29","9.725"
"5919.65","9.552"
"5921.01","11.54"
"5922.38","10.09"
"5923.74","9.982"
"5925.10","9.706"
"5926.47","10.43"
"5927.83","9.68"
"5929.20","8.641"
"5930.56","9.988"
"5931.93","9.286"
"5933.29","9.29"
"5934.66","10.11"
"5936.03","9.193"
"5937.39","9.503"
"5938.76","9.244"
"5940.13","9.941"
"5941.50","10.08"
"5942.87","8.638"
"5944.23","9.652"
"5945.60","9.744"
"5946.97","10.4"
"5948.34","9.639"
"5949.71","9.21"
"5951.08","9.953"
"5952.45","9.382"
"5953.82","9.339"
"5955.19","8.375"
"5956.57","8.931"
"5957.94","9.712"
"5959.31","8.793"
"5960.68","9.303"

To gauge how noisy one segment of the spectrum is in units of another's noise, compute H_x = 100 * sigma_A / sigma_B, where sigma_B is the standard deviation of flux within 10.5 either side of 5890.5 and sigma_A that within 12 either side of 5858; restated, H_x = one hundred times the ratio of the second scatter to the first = 46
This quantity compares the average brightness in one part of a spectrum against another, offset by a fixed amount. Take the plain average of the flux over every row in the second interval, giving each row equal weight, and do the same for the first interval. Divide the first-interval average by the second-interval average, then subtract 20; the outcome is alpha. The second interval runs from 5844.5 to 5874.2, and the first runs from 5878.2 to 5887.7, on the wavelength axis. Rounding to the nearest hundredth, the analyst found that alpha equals -19.03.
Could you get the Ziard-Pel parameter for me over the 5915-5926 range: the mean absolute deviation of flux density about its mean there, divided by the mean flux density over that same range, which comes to 0.043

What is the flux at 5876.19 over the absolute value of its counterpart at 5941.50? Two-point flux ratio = 0.96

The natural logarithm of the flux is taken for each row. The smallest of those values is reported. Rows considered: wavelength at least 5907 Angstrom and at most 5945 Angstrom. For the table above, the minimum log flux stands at 2.16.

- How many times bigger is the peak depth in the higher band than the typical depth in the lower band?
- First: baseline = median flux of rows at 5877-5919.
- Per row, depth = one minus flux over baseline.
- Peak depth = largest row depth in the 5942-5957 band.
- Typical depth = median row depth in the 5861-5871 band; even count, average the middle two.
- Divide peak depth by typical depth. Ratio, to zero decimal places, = -15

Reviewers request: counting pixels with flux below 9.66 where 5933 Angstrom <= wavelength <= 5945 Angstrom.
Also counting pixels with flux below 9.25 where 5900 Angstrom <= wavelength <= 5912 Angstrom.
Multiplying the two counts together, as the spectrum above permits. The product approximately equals 12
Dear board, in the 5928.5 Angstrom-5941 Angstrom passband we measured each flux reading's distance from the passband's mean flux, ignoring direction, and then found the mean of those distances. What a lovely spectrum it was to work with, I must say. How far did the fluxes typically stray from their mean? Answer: 0.37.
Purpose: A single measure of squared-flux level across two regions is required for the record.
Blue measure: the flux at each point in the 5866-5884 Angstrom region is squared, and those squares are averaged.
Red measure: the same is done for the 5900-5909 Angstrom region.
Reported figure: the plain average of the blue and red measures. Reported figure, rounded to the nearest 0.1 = 94.0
